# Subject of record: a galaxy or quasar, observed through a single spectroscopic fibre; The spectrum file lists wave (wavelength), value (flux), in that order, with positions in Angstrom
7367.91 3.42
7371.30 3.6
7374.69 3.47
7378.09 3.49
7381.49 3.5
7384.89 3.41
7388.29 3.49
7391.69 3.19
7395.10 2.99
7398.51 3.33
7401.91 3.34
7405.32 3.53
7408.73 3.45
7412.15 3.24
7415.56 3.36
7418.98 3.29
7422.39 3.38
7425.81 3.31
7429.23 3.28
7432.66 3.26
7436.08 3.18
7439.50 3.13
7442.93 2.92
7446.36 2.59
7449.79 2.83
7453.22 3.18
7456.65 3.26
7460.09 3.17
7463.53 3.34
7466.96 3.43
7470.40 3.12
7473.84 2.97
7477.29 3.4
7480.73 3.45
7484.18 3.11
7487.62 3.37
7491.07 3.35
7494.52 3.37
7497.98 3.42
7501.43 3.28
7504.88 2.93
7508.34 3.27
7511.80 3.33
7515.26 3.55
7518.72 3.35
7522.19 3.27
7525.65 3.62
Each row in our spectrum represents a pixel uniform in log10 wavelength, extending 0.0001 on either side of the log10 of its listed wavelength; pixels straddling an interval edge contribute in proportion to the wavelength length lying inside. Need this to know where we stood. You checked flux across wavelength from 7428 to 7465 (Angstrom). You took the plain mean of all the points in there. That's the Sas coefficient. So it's 3.10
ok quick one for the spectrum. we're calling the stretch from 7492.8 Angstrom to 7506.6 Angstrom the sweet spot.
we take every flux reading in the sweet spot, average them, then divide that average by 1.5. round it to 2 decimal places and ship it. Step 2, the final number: 2.17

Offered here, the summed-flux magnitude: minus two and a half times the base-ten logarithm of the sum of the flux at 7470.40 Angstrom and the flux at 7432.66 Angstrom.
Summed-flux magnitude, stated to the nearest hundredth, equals -2.01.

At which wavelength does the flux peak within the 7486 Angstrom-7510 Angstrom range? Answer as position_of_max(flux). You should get 7497.98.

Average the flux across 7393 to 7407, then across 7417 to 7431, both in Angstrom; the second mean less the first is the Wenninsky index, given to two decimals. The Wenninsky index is 0.02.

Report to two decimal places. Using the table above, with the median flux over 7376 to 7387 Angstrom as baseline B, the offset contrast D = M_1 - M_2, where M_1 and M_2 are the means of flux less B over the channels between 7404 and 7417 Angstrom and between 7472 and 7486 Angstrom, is 0.16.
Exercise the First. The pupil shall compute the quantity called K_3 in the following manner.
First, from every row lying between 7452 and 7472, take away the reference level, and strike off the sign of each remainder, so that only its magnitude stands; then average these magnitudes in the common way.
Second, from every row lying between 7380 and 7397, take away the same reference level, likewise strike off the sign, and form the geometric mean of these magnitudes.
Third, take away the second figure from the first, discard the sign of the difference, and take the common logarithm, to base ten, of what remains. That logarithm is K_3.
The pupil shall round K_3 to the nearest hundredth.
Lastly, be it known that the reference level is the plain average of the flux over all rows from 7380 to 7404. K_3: -1.31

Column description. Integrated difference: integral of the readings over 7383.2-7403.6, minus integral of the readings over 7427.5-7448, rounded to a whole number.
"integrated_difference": 4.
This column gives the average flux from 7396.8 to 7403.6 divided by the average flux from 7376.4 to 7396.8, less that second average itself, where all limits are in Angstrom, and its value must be -2.35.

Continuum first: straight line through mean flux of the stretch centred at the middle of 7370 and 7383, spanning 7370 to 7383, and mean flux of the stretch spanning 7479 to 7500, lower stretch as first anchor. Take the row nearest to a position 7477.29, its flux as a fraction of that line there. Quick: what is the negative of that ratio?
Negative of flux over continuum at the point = -1.01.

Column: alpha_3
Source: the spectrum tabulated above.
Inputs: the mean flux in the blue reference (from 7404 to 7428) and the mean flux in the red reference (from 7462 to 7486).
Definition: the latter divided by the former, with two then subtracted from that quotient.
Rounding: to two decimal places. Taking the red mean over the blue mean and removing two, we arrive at -1.03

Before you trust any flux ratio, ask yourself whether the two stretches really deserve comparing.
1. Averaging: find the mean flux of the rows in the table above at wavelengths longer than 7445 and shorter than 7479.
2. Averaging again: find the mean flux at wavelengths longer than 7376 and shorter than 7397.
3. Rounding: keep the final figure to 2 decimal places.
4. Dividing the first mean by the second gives 0.94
